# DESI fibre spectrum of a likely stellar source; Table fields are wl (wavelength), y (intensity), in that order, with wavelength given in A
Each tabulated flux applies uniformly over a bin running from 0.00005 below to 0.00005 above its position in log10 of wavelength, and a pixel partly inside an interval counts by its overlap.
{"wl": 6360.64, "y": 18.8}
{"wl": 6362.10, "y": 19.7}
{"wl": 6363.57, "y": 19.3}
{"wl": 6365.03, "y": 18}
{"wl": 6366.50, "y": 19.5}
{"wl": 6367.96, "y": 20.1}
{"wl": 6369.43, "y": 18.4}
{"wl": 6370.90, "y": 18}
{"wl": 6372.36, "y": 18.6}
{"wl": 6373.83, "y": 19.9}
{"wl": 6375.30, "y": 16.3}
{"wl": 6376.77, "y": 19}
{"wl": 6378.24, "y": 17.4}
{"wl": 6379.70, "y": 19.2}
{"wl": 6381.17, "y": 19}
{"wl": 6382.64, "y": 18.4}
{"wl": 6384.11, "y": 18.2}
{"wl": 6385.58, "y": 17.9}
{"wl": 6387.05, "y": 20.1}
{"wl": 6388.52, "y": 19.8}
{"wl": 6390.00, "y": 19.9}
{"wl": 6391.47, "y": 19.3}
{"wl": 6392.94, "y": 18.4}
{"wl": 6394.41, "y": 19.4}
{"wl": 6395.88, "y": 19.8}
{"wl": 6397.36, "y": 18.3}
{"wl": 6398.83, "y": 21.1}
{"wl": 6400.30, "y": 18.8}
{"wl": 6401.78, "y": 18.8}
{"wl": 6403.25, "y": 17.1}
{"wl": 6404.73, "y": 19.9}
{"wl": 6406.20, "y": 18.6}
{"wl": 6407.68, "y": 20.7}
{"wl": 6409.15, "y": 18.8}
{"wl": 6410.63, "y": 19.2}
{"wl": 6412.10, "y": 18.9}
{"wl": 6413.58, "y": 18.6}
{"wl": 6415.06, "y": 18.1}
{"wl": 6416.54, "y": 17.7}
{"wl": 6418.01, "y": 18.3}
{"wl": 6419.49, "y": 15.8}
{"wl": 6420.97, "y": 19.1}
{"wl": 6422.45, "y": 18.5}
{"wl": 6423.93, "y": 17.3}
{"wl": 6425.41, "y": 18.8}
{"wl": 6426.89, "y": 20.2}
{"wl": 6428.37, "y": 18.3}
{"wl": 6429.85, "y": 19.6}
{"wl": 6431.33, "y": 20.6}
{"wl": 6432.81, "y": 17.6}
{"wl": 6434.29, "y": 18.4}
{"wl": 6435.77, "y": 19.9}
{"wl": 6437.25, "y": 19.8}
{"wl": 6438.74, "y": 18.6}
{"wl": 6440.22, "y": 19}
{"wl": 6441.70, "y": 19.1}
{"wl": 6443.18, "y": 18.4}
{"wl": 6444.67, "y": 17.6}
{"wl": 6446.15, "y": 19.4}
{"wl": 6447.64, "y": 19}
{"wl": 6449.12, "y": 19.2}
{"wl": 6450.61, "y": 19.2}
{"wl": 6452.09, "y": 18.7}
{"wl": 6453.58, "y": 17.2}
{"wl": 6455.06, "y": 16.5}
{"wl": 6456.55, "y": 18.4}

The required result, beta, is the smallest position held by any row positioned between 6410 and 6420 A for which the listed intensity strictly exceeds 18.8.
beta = 6410.63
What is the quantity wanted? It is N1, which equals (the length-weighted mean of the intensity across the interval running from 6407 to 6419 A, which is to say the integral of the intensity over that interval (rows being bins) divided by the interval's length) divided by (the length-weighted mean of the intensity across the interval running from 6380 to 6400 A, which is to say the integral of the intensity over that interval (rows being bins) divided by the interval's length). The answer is 0.98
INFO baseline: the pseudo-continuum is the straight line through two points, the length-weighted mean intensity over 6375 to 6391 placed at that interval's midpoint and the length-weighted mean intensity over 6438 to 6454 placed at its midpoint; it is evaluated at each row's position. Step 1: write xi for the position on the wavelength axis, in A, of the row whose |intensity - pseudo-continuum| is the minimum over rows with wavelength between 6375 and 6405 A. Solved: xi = 6400.30 A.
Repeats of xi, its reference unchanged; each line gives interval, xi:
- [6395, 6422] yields 6400.30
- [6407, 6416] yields 6409.15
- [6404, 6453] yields 6452.09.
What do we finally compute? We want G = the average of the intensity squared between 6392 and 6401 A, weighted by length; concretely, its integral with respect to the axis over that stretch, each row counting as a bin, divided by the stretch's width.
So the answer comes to 374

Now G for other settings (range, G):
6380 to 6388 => 353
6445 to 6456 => 341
